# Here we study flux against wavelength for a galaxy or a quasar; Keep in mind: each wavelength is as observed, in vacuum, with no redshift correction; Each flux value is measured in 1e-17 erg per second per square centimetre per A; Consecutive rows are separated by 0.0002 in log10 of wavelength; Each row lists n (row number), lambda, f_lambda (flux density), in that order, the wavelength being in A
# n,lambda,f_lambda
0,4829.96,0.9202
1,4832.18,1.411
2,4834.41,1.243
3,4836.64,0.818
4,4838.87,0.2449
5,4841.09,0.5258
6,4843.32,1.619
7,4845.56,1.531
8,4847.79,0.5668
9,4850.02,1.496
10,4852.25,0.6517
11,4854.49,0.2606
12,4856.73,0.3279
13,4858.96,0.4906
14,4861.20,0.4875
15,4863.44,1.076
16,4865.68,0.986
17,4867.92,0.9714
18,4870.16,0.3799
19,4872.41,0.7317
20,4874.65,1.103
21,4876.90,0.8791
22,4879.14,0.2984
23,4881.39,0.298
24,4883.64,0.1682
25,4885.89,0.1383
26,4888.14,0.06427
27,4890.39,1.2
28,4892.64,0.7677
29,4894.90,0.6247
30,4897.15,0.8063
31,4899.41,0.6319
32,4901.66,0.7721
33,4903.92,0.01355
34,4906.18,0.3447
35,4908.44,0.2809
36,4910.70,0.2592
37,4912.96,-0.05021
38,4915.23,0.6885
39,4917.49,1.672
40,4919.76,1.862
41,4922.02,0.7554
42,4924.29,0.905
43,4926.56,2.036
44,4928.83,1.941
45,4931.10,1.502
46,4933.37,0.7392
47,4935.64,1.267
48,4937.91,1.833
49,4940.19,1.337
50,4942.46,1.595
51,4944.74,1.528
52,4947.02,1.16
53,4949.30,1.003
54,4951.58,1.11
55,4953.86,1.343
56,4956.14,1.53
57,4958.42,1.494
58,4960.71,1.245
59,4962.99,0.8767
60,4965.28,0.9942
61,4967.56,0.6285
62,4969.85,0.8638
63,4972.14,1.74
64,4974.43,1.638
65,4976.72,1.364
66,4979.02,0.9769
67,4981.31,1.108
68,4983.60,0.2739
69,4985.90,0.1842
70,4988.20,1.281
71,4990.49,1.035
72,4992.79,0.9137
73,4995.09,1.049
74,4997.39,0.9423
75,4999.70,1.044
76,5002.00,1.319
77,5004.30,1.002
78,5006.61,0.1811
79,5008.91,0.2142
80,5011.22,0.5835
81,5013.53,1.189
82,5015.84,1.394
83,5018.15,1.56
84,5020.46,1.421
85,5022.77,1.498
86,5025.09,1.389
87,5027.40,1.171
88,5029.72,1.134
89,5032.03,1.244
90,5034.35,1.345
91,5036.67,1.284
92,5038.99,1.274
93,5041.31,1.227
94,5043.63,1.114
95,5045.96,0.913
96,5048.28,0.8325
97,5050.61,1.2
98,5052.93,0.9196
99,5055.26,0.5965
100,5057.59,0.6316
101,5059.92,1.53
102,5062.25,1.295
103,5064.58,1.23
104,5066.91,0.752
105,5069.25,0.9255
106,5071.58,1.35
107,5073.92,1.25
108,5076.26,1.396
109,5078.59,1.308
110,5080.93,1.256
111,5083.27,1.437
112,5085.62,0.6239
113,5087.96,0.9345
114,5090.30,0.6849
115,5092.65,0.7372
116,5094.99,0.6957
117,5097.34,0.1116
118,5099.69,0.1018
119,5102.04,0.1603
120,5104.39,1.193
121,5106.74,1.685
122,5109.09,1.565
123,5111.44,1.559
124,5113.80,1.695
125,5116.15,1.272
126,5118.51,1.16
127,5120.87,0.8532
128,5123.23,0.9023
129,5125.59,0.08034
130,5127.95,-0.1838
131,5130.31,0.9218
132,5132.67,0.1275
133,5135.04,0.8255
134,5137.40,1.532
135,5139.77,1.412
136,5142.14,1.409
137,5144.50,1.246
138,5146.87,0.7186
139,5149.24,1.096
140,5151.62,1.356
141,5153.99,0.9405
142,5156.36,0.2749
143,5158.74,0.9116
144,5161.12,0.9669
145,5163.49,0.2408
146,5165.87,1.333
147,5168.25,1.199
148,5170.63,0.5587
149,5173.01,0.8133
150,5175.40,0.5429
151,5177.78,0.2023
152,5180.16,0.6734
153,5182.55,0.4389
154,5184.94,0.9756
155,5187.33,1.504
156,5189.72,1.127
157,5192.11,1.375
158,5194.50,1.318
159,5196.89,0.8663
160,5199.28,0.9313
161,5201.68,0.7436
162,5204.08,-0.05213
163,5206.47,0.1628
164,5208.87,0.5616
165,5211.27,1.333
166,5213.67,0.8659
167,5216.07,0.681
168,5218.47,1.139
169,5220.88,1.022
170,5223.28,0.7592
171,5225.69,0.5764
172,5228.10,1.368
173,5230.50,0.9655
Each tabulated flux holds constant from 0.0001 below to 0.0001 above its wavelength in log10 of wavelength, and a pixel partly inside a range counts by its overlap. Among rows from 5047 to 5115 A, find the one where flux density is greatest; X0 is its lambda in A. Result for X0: 5113.80 A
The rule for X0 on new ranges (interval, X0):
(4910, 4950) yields 4926.56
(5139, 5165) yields 5139.77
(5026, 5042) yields 5034.35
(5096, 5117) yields 5113.80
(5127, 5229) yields 5137.40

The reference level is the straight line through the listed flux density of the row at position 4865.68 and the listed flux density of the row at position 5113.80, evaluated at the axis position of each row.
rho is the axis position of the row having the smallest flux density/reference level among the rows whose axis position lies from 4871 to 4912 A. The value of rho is 4903.92 A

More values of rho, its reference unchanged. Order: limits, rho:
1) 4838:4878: 4838.87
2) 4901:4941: 4912.96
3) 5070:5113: 5099.69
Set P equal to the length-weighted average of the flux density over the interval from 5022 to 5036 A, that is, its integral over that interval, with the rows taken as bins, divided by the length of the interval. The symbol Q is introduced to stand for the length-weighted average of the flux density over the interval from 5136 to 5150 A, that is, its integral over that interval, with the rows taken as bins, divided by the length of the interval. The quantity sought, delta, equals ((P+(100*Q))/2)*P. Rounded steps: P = 1.29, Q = 1.2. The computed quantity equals 80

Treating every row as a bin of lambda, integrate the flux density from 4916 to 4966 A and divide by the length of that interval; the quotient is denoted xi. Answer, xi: 1.3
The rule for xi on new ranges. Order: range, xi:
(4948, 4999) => 1.1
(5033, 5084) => 1.1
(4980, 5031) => 1.0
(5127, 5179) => 0.8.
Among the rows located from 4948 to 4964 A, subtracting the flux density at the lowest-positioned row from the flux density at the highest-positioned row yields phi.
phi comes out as -0.1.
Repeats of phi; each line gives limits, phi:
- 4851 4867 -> 0.3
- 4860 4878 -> 0.4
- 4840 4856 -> -0.3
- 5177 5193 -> 1.2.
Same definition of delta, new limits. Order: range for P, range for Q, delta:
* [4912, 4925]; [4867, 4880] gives 37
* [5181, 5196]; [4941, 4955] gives 72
